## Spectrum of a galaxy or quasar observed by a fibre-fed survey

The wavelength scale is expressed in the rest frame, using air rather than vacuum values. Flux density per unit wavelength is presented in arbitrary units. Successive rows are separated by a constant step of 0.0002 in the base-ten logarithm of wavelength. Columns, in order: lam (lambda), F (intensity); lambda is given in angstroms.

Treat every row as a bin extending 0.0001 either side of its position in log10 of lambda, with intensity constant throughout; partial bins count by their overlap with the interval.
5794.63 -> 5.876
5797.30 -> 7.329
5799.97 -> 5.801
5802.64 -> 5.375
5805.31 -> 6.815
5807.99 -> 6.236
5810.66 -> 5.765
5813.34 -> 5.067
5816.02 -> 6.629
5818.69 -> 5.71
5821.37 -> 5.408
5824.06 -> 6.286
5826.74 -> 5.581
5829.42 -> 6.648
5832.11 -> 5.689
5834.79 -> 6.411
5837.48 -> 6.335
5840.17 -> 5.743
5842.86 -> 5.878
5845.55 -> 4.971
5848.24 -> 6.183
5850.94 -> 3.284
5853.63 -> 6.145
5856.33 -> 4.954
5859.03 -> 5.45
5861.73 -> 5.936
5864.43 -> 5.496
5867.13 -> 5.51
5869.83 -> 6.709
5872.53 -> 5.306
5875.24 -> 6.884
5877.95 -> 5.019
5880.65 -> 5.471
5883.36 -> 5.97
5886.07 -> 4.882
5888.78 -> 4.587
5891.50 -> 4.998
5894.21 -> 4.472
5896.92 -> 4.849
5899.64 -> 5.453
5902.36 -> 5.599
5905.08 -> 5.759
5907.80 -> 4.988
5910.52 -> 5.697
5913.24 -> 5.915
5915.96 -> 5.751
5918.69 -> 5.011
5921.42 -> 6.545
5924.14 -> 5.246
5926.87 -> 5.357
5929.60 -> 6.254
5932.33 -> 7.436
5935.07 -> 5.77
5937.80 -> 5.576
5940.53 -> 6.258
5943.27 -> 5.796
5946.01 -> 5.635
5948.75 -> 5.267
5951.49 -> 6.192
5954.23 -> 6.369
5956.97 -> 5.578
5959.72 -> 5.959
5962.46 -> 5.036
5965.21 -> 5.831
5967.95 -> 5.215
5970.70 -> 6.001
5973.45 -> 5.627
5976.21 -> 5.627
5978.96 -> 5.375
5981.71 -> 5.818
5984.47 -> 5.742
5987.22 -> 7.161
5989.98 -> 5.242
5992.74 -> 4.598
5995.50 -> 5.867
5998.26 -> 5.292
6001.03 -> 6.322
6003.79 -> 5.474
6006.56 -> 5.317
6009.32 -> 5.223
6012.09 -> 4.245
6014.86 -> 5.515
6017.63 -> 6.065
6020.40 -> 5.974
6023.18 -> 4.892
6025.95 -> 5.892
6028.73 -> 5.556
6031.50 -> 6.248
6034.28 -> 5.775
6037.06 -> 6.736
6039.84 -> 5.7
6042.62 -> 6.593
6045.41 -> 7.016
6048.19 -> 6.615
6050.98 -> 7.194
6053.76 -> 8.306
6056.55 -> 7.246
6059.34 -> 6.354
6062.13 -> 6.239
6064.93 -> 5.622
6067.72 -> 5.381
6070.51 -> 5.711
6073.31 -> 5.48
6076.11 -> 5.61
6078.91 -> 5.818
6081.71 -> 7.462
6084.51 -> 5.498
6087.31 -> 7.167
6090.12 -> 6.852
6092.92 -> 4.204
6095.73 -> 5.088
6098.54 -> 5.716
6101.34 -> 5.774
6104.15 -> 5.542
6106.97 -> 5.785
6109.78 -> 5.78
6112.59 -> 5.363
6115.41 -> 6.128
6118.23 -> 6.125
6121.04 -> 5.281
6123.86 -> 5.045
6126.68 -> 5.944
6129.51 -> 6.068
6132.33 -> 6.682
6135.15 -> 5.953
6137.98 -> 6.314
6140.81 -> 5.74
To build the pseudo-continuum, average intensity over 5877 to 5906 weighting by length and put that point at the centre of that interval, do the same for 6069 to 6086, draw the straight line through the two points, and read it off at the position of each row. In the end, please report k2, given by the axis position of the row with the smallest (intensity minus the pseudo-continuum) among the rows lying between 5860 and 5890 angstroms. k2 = 5888.78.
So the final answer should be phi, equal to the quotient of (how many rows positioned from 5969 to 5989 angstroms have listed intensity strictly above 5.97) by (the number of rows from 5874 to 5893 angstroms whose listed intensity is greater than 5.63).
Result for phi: 1.00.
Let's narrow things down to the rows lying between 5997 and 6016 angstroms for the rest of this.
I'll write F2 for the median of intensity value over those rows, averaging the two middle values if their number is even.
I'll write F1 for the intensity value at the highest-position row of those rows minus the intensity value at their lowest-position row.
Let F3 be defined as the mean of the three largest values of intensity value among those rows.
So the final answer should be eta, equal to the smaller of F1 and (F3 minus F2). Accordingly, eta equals 0.2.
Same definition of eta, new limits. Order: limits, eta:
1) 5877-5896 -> -0.5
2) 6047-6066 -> -1.0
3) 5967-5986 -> 0.2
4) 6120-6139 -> 0.4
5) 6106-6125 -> -0.7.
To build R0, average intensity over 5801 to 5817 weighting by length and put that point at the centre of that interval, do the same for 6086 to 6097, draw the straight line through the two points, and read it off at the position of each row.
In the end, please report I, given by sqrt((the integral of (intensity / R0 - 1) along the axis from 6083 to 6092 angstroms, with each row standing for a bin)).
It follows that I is 0.94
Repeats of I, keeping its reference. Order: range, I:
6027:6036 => 0.25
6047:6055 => 1.45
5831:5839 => 0.52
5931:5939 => 0.71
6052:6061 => 1.48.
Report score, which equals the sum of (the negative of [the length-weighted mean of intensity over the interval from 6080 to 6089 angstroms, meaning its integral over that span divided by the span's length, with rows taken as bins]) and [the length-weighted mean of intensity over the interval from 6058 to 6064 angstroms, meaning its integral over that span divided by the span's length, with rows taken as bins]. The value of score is -0.4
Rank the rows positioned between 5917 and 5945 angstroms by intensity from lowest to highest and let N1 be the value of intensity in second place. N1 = 5.246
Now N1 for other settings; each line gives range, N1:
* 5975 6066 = 4.598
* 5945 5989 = 5.215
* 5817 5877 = 4.954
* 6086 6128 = 5.045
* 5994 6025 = 4.892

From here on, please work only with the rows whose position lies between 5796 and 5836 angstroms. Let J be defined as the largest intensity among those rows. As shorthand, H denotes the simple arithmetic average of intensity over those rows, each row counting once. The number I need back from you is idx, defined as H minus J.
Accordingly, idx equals -1.3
